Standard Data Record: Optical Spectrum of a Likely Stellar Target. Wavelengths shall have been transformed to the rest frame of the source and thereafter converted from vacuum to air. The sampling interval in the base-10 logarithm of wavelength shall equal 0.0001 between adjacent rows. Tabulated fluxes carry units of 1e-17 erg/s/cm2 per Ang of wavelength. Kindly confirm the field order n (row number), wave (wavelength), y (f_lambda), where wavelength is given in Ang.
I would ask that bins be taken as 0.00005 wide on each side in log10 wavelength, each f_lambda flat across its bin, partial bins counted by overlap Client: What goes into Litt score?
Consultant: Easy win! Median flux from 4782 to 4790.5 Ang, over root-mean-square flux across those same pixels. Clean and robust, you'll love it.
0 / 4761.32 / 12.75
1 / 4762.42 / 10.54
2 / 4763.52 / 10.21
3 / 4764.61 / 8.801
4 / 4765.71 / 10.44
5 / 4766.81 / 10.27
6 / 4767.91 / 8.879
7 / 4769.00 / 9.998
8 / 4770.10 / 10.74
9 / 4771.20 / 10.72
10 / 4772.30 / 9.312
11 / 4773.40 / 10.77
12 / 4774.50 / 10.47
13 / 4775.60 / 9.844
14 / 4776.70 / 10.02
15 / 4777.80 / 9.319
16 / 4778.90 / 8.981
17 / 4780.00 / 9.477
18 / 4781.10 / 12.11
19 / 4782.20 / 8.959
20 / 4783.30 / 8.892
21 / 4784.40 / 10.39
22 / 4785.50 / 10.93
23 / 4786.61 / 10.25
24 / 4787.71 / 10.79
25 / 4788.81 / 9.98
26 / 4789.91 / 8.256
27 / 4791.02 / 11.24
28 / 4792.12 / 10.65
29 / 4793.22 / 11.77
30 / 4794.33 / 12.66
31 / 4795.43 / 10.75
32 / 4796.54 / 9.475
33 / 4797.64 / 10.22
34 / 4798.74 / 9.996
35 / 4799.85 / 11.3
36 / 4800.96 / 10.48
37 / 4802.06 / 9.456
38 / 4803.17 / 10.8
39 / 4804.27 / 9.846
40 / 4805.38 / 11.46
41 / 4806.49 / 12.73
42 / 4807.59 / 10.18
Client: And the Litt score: 1.03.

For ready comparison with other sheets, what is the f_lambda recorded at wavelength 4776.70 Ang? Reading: 10.02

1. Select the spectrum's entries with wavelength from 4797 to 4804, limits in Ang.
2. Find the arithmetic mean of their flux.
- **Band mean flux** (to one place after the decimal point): 10.4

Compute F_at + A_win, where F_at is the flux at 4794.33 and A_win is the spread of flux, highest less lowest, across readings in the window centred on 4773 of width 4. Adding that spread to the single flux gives 14.1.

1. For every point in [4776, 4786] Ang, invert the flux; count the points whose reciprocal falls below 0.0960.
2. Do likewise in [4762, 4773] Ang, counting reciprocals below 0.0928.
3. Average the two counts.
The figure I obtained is 1.0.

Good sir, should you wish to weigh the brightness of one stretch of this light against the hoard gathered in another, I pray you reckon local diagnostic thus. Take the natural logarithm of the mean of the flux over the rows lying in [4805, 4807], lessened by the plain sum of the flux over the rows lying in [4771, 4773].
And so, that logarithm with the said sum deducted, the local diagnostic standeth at -17.5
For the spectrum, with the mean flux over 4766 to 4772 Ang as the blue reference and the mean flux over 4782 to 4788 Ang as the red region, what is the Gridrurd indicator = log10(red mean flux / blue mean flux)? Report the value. 0.00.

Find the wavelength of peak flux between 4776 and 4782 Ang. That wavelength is 4781.10 Ang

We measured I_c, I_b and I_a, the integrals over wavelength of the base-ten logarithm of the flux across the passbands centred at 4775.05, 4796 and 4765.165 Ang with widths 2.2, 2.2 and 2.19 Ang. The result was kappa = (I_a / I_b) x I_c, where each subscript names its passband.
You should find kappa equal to 2.15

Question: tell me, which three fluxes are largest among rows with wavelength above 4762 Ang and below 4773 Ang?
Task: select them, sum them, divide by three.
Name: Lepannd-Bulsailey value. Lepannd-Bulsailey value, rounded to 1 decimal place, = 10.7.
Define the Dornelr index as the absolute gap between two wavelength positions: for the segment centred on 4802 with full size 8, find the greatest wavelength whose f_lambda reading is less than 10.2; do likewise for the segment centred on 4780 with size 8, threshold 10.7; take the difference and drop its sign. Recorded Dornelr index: 21.0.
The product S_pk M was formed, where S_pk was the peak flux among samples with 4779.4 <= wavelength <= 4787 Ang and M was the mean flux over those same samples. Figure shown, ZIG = 123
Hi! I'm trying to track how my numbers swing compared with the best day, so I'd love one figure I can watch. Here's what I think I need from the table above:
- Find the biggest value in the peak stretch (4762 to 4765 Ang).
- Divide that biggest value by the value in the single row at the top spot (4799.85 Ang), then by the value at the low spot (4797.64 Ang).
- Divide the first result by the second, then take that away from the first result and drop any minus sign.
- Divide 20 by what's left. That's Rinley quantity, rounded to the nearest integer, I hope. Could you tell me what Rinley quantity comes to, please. 706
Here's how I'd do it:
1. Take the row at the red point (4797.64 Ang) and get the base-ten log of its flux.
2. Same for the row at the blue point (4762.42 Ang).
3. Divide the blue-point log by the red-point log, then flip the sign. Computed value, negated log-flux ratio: -1.01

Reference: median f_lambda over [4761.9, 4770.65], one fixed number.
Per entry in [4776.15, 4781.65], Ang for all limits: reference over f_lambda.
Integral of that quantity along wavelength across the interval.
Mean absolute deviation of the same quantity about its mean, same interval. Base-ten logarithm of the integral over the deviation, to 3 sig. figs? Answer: 1.84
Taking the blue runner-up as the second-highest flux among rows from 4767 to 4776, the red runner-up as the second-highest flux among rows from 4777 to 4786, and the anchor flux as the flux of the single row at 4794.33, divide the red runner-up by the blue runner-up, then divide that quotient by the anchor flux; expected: 0.080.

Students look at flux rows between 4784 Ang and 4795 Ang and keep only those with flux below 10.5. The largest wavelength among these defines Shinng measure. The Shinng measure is 4789.91 Ang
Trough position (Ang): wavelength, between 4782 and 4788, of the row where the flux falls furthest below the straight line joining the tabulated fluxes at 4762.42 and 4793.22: 4783.30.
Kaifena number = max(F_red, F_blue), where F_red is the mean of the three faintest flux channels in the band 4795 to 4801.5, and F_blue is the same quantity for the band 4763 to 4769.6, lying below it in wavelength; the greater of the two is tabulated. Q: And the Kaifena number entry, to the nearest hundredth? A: 9.90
